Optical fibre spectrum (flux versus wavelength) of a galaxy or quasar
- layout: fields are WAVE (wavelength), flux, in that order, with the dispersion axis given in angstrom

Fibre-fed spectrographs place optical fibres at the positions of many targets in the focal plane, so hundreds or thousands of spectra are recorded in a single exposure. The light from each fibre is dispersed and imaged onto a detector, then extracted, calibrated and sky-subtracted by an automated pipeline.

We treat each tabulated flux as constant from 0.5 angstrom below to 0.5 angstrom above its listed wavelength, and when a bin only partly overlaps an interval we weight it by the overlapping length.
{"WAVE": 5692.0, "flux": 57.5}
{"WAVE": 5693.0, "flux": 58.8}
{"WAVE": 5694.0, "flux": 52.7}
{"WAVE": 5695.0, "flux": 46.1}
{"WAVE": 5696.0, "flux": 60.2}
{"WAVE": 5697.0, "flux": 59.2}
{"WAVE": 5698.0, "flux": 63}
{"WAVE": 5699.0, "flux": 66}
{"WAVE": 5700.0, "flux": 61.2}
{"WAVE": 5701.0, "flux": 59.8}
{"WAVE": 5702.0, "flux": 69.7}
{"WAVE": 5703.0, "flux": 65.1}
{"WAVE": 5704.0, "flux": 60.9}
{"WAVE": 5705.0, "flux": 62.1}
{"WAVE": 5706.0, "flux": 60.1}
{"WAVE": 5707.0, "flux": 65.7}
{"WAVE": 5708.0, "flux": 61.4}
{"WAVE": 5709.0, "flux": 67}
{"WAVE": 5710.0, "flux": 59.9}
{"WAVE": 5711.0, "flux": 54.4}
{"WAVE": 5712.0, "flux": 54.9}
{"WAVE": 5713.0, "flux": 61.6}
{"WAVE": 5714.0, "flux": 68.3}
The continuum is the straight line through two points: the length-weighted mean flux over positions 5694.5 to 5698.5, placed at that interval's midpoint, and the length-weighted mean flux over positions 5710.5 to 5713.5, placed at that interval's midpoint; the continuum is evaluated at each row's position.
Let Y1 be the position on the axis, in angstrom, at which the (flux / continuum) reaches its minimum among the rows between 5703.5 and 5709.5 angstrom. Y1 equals 5706.0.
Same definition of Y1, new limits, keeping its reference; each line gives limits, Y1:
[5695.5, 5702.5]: 5697.0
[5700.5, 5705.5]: 5701.0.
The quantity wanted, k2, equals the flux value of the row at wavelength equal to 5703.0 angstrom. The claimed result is 65.1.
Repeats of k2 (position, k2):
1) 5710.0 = 59.9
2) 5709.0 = 67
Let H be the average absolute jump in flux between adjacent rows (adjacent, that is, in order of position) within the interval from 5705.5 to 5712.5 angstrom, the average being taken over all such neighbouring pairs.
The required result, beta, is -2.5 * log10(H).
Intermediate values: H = 4.8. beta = -1.70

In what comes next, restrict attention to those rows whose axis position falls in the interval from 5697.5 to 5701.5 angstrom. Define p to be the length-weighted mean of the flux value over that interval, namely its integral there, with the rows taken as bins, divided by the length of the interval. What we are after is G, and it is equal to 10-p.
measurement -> -52.5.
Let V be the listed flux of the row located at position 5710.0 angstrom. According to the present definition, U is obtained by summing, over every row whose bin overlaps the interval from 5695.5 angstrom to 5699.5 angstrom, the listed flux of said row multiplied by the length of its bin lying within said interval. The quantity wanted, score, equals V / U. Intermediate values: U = 248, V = 59.9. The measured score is 0.24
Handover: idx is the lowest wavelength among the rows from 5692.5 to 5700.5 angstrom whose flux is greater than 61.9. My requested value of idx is 5698.0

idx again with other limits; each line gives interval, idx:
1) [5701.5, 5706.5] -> 5702.0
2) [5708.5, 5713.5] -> 5709.0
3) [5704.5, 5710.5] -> 5705.0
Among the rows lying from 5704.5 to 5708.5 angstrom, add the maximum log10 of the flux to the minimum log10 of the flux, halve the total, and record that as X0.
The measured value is 1.798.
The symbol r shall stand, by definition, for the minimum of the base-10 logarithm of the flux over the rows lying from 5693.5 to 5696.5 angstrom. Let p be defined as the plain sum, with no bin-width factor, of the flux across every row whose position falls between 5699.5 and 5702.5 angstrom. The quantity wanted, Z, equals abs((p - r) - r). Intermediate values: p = 191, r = 1.66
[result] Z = 187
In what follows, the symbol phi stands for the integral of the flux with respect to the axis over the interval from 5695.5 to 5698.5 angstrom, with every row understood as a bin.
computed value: 182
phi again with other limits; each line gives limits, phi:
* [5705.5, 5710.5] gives 314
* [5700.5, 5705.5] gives 318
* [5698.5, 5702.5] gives 257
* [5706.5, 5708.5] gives 127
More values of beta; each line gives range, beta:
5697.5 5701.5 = -1.22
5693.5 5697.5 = -2.15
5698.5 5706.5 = -1.51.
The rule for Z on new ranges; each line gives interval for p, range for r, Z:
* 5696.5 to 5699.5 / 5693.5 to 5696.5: 185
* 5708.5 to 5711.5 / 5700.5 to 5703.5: 178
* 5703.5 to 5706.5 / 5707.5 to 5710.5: 180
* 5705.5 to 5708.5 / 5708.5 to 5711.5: 184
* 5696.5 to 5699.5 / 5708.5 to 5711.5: 185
